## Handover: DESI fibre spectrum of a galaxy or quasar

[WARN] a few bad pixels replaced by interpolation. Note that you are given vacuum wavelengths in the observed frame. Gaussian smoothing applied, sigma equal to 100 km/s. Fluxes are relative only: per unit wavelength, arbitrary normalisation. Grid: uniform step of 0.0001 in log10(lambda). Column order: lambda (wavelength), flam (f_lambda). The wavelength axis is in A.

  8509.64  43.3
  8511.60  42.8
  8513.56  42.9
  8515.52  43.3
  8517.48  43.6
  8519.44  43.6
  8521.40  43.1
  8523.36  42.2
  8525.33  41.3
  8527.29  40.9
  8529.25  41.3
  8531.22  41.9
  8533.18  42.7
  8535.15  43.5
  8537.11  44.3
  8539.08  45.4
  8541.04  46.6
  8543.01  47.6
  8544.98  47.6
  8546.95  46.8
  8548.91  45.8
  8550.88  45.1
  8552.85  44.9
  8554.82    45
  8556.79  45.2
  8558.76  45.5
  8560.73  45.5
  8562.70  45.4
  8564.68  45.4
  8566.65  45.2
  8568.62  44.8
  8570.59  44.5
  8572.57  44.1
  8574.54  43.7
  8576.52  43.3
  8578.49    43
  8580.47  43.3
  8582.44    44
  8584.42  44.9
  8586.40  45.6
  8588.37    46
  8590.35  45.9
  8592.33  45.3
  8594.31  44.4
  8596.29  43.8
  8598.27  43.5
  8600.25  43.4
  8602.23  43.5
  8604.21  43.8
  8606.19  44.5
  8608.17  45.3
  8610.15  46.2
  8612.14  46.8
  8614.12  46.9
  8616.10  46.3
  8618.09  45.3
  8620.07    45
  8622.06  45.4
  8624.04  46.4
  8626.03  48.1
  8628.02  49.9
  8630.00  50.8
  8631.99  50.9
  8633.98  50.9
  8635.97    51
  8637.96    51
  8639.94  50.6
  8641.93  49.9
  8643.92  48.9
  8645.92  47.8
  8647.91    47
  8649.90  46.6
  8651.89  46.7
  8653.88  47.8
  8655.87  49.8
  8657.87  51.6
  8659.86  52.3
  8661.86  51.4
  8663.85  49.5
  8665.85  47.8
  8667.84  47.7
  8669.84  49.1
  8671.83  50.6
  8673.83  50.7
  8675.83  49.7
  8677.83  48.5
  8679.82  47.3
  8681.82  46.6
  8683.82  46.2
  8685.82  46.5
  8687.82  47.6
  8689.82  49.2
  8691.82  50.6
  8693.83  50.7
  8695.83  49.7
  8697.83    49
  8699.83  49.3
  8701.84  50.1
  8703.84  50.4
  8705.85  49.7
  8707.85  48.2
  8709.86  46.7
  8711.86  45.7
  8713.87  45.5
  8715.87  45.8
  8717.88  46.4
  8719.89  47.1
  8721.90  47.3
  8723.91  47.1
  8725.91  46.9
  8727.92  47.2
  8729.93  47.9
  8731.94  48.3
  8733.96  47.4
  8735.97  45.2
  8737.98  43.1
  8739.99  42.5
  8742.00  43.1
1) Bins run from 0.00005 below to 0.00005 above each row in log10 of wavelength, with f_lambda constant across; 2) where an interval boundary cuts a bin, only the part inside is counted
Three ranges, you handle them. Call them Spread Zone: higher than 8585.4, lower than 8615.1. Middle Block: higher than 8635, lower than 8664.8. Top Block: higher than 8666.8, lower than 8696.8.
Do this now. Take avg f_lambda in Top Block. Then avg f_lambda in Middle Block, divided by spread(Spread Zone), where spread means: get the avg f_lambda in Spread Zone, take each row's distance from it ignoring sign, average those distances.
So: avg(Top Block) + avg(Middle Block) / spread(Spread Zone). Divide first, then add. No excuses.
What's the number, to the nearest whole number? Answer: 95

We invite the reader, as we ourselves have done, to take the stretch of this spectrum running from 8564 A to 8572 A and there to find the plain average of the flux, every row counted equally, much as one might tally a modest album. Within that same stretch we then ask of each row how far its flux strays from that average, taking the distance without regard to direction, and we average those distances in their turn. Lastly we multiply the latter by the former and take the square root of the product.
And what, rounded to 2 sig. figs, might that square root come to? 3.8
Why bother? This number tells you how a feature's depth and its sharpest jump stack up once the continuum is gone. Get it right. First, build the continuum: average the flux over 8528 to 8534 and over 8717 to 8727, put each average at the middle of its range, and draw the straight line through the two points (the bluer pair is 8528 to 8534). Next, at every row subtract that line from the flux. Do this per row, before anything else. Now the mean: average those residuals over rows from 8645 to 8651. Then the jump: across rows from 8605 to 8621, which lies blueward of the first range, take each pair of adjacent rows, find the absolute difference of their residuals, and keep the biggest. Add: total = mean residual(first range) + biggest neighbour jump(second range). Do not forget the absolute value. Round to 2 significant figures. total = 3.2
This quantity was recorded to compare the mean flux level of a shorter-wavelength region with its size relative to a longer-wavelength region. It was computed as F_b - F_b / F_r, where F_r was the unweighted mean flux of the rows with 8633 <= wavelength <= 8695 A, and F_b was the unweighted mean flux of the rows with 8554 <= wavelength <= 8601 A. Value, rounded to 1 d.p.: 43.7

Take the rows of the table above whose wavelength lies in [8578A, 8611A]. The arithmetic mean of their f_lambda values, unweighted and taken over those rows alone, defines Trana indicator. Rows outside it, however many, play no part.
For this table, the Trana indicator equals 44.5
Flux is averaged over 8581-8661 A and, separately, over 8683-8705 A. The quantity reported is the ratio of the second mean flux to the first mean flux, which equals 1.04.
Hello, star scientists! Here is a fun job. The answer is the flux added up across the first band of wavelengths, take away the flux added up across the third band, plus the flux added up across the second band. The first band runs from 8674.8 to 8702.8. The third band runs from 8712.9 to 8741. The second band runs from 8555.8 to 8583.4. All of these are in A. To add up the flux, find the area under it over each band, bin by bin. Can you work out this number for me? 1290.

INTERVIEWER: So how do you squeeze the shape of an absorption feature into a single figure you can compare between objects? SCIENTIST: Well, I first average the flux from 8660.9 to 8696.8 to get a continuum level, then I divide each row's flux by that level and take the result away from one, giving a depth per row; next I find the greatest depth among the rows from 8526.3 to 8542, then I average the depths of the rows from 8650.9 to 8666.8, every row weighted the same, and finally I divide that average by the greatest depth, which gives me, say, -0.10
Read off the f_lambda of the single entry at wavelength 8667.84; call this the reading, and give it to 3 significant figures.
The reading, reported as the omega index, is 47.7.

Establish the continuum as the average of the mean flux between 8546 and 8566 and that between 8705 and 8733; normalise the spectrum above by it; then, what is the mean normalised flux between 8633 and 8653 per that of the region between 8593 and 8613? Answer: 1.10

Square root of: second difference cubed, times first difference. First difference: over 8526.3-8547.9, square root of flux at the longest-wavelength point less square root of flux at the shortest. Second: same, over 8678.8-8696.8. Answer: 0.048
